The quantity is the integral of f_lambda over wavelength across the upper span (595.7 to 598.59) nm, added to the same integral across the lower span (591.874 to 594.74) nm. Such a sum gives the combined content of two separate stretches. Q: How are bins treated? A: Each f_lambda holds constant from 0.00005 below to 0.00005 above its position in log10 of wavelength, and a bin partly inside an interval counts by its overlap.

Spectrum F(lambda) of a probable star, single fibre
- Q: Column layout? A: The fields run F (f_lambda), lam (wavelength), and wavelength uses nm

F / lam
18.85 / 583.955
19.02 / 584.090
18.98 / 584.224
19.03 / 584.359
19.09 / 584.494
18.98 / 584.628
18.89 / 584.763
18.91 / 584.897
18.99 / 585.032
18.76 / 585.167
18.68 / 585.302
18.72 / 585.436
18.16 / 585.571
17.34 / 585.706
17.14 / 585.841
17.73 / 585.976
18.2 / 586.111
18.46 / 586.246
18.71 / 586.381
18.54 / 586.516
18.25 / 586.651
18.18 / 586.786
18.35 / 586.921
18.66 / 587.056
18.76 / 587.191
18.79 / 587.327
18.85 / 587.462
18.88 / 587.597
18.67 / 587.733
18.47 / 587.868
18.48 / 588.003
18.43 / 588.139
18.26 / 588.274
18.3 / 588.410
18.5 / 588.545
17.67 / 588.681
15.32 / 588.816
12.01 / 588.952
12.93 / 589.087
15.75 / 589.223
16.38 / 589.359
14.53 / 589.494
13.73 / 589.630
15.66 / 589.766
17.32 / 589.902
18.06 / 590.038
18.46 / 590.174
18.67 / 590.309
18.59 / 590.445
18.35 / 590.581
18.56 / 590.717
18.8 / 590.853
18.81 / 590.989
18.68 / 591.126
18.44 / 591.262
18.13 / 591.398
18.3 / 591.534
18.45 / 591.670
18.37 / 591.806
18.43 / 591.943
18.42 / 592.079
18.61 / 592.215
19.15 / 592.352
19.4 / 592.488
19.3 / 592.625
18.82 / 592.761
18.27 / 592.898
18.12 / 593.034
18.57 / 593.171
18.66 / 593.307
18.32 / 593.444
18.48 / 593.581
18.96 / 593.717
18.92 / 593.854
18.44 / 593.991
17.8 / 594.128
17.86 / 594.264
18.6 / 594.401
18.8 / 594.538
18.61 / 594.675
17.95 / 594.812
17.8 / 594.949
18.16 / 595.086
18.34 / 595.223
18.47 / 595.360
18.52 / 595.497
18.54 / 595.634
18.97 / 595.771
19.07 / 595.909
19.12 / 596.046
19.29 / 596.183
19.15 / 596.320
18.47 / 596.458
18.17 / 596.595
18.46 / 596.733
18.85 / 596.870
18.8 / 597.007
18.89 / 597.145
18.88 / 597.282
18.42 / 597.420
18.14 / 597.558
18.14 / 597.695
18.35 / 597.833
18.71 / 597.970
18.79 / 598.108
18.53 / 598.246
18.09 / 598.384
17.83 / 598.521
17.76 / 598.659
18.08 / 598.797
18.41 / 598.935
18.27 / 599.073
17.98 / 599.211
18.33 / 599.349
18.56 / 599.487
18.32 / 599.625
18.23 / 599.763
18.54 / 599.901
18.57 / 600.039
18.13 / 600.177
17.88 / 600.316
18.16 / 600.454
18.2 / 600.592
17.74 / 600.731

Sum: 107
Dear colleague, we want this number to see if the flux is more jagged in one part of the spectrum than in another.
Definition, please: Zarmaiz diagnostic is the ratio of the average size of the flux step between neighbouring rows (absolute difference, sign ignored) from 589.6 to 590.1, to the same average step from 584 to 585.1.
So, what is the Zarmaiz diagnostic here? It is 22.5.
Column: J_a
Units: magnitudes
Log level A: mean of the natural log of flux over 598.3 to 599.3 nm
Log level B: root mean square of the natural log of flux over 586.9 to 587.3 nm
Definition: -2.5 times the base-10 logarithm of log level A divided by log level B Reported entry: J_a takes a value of 0.011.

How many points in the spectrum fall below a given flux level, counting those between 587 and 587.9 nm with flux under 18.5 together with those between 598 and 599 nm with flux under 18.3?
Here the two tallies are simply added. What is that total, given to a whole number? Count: 5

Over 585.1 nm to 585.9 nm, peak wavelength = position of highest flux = 585.167 nm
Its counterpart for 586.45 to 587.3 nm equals 587.191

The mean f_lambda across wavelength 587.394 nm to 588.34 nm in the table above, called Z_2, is 18.6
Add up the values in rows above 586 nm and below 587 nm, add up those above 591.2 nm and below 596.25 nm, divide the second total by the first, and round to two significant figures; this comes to 5.3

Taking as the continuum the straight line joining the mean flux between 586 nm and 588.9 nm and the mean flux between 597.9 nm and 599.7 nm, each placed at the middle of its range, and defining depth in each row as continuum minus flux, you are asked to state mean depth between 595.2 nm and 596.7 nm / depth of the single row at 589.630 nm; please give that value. -0.10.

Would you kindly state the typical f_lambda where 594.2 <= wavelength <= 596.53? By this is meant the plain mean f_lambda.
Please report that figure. 18.6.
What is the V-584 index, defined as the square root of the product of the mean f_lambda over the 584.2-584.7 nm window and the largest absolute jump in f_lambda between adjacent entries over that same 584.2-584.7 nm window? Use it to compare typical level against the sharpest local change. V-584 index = 1.4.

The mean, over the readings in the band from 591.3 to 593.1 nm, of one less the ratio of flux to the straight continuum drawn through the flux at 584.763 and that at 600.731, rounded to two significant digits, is -0.013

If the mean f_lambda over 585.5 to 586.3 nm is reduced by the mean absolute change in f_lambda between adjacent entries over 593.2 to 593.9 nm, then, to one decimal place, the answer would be 17.6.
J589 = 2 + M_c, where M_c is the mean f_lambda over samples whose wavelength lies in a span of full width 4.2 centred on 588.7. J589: 19.4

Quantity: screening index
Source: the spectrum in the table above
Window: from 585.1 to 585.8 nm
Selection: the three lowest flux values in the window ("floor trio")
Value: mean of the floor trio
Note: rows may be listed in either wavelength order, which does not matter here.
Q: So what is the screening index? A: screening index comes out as 18.1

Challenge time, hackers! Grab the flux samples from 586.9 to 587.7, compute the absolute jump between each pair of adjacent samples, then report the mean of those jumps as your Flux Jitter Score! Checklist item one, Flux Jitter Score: 0.11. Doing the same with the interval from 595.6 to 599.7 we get 0.24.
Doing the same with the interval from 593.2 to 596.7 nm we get 0.28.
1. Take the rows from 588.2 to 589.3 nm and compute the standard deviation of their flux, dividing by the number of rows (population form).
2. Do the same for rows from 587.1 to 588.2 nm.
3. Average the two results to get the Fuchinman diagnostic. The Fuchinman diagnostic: 1.3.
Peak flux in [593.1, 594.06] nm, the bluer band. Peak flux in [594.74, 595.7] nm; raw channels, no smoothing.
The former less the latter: 0.42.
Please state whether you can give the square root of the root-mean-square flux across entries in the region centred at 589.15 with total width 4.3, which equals 4.19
